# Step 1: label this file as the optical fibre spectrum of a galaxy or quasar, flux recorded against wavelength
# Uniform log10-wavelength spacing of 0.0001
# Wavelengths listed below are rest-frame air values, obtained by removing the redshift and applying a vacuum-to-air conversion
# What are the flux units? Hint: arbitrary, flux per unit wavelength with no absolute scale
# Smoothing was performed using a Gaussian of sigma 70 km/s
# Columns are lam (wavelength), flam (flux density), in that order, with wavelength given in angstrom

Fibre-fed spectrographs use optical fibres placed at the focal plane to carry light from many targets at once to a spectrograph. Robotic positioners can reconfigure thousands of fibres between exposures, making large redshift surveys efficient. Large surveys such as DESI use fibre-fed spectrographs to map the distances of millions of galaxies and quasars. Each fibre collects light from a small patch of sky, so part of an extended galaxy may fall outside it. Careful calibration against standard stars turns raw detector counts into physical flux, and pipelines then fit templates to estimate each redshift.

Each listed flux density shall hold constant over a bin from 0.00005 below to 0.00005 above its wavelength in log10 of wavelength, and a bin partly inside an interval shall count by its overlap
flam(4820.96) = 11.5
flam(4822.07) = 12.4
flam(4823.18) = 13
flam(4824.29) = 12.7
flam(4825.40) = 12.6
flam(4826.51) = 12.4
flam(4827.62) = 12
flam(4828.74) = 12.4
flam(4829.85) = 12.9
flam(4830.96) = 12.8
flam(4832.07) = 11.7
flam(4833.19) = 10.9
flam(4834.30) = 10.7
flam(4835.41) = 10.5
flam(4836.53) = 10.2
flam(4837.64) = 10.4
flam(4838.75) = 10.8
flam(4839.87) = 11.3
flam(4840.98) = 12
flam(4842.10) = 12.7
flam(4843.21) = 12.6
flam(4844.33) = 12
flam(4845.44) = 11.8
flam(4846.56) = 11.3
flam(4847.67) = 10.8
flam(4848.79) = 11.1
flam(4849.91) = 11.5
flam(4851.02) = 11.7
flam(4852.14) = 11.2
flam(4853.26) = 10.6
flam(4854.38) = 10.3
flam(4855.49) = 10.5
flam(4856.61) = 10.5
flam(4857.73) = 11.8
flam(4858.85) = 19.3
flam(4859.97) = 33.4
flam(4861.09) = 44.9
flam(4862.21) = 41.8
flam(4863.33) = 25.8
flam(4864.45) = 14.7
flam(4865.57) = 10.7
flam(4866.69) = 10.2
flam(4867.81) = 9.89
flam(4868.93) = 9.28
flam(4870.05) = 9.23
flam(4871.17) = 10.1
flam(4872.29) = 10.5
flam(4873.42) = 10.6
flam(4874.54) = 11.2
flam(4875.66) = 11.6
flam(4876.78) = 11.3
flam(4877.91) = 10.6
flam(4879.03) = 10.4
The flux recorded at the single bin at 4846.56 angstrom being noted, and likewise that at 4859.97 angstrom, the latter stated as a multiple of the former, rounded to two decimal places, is 2.96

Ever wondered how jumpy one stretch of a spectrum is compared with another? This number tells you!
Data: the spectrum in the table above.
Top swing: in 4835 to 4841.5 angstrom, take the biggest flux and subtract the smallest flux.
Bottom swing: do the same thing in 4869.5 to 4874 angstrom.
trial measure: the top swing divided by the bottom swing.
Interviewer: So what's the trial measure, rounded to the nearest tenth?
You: 1.3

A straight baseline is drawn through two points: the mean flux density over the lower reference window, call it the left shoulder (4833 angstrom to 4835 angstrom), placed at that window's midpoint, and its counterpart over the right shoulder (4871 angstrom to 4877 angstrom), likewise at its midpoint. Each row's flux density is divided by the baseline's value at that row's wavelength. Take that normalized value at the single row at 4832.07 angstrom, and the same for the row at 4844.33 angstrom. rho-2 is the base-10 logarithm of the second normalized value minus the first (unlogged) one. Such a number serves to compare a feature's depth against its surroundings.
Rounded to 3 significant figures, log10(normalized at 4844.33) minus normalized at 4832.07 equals -1.04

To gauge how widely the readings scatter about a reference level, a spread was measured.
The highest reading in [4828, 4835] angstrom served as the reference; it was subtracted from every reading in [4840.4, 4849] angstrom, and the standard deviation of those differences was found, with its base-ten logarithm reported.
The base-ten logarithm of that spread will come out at -0.2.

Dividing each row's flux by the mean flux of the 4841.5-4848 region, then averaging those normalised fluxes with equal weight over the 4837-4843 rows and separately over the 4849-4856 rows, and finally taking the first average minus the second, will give 0.04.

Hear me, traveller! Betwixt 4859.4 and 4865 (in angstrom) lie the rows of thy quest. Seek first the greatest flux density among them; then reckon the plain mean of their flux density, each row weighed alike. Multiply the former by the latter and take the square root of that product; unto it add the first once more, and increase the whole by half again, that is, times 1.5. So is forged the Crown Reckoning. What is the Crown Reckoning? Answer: 124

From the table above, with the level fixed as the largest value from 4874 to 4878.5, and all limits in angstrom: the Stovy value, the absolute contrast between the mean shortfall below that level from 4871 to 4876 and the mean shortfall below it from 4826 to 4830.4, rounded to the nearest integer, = 2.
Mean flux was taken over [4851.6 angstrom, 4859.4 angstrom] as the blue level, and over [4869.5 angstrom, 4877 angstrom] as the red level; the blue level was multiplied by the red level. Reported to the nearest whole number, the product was 128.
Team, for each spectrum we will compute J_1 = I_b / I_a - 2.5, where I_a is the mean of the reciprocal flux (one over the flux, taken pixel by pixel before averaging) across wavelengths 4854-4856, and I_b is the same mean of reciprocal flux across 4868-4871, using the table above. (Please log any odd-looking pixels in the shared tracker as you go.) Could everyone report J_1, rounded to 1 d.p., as -1.4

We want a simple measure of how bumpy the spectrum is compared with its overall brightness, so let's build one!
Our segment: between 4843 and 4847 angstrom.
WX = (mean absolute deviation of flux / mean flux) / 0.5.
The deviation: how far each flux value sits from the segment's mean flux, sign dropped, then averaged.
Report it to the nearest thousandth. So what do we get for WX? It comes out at 0.063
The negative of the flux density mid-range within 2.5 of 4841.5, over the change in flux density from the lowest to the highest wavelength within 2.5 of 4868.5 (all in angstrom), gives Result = 12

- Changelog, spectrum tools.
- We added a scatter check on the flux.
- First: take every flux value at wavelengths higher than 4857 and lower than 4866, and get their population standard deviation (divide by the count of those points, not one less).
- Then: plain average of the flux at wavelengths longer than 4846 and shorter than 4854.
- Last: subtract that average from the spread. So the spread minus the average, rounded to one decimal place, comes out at 1.4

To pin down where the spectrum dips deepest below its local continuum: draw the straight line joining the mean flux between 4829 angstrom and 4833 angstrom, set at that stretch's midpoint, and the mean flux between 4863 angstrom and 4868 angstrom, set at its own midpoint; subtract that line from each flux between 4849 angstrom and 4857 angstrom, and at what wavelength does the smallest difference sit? 4854.38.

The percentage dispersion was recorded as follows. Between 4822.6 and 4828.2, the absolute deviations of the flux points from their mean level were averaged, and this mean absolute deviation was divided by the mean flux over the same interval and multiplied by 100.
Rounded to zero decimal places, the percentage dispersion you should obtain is 2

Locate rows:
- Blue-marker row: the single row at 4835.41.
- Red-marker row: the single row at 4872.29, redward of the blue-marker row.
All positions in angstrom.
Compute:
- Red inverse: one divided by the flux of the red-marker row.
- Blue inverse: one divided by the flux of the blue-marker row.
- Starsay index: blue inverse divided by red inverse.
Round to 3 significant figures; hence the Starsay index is 1.00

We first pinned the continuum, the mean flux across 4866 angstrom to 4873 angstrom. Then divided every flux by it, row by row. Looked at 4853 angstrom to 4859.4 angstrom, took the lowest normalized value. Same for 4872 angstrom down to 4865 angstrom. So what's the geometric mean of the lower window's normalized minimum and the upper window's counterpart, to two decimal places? 0.99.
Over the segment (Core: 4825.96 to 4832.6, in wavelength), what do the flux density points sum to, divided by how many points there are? 12.4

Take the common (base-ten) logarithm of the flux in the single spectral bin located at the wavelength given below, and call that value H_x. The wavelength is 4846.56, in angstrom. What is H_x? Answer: 1.05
